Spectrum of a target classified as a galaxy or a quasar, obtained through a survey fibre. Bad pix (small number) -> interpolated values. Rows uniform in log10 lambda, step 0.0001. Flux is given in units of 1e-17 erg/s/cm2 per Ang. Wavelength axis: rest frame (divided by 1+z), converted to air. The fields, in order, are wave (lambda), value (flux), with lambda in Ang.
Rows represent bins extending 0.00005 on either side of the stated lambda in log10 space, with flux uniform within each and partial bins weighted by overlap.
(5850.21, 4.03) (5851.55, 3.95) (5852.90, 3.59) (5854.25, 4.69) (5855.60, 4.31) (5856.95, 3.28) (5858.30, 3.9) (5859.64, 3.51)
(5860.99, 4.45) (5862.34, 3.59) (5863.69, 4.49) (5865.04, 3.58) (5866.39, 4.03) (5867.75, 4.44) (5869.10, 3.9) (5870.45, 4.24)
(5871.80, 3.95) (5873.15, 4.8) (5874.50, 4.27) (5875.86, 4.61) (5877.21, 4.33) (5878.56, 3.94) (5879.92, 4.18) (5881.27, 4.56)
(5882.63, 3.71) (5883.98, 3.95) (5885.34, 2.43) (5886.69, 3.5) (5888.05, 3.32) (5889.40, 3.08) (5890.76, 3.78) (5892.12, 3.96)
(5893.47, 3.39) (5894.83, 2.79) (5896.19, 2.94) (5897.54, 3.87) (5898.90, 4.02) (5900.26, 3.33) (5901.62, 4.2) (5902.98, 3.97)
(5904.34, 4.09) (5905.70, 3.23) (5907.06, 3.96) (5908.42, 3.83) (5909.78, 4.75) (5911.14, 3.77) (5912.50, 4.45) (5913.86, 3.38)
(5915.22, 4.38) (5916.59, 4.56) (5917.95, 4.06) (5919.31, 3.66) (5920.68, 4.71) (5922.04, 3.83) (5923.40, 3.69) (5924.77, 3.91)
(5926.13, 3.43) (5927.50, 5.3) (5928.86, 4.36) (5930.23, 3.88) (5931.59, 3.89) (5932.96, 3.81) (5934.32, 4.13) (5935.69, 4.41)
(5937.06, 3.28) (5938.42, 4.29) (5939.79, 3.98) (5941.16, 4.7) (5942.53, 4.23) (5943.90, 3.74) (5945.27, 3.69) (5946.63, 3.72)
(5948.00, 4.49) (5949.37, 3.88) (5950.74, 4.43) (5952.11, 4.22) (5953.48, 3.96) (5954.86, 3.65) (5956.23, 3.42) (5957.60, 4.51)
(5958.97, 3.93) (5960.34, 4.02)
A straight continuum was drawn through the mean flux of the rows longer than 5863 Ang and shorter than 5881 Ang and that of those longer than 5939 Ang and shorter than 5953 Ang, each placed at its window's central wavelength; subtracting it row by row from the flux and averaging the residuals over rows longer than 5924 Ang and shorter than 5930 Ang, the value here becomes 0.1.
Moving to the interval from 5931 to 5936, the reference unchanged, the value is -0.1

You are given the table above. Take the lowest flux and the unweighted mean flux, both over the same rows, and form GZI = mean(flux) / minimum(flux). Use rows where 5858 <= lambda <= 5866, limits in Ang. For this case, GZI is 1.12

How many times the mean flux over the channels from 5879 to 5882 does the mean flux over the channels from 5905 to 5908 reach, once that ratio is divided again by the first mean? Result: 0.19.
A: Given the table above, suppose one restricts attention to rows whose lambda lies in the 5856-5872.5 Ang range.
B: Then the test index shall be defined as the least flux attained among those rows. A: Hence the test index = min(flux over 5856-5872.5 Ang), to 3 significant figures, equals 3.28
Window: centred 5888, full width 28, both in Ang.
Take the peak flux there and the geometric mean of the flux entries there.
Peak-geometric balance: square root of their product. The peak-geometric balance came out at 4.12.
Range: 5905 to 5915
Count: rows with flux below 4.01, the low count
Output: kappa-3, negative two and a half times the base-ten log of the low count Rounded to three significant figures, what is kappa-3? -1.75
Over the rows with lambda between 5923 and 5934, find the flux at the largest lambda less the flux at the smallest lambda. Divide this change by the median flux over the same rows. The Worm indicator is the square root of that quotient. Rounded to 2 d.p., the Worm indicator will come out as 0.18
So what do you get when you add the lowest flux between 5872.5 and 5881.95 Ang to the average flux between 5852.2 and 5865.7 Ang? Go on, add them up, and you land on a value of 7.88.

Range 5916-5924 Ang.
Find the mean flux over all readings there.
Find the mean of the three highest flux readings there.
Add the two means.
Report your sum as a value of 8.5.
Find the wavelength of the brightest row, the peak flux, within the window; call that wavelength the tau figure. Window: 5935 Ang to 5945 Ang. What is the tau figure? 5941.16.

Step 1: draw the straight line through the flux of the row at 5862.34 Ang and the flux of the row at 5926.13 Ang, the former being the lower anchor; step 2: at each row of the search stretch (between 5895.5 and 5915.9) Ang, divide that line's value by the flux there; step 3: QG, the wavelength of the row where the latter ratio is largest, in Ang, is 5896.19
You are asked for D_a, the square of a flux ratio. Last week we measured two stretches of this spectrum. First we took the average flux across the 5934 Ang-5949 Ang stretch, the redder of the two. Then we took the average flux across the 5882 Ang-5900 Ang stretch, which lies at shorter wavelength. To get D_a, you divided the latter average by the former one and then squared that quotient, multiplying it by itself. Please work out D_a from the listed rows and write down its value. 0.72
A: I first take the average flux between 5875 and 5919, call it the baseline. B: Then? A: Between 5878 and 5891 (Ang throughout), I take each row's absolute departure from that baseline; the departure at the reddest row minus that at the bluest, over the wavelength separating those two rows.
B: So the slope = -0.01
